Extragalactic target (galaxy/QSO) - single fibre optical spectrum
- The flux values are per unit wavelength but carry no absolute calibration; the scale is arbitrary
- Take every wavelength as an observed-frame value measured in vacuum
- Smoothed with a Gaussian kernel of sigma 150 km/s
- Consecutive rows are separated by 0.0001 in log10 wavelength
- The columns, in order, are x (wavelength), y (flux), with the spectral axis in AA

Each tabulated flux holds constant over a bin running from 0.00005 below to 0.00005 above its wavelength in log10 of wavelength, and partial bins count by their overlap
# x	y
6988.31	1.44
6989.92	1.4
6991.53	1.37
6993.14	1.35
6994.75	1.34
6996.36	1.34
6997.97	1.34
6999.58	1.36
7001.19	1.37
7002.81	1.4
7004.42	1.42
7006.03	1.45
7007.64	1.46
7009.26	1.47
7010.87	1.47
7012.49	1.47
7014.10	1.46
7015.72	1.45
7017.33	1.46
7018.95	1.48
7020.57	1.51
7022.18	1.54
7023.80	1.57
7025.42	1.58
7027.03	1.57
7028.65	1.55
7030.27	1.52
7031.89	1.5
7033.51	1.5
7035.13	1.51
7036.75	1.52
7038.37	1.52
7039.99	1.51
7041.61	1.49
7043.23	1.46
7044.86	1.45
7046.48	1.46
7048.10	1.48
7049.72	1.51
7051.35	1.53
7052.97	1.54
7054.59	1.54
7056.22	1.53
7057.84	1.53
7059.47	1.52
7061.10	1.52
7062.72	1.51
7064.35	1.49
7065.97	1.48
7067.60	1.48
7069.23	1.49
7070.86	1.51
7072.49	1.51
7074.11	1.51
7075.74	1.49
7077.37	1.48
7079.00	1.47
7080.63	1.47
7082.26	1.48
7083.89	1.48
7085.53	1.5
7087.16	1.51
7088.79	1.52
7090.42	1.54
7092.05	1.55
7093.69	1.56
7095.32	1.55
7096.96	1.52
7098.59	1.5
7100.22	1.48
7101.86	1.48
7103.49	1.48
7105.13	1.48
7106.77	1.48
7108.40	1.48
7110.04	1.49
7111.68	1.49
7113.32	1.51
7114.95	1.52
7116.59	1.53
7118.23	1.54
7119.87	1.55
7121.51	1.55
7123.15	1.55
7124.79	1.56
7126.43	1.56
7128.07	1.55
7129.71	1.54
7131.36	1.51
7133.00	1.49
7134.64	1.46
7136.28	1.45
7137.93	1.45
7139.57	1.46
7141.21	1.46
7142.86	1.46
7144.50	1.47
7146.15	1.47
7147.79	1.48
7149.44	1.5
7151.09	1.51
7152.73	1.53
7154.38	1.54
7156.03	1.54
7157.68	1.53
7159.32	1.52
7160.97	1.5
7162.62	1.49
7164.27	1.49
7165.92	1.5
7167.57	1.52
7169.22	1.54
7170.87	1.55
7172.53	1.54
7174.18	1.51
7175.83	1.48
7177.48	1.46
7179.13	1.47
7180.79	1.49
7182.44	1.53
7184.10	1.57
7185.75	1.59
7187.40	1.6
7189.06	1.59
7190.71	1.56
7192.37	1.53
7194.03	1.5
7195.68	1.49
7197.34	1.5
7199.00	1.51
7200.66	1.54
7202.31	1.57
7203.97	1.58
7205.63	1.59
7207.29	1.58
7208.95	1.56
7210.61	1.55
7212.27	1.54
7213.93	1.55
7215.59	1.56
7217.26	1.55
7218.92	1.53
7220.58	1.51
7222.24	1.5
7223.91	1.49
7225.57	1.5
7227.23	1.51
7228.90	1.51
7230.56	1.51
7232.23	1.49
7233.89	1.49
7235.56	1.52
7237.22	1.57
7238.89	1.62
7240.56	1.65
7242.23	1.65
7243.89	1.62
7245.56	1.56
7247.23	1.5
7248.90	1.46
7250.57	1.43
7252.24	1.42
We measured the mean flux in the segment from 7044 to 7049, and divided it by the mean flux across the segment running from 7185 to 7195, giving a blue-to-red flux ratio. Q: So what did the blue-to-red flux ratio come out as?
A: 0.94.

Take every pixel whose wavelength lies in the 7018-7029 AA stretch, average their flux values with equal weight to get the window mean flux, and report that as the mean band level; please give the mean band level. 1.54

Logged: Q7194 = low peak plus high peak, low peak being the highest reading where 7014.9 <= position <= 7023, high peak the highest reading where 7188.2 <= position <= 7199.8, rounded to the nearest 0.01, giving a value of 3.13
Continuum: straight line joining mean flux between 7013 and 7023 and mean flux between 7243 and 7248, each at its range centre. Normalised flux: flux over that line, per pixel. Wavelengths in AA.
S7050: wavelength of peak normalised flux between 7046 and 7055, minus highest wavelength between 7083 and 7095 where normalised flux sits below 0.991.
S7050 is -30.9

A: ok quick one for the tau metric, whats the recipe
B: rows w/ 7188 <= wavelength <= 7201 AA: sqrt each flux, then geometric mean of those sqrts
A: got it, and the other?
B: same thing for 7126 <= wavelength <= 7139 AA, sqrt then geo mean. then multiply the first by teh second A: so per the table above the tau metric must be 1.51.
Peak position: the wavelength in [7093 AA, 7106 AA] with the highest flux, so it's 7093.69 AA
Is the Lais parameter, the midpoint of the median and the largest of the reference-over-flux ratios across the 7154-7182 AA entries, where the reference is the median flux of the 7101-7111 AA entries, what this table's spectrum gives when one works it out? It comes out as 1.00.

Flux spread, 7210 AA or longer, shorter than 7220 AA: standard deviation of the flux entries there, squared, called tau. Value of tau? 0.0001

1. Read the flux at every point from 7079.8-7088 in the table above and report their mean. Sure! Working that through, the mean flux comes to 1.49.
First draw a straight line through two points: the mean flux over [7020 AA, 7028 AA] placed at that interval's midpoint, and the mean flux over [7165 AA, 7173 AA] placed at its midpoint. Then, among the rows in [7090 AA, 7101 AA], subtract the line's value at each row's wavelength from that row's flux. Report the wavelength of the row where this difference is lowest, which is 7100.22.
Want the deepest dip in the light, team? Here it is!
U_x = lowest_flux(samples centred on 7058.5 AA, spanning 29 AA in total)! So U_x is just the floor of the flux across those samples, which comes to 1.45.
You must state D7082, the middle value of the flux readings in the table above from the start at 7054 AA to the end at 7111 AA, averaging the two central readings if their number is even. 1.50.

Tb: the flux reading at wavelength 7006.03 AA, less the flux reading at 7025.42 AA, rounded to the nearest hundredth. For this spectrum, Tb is -0.13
